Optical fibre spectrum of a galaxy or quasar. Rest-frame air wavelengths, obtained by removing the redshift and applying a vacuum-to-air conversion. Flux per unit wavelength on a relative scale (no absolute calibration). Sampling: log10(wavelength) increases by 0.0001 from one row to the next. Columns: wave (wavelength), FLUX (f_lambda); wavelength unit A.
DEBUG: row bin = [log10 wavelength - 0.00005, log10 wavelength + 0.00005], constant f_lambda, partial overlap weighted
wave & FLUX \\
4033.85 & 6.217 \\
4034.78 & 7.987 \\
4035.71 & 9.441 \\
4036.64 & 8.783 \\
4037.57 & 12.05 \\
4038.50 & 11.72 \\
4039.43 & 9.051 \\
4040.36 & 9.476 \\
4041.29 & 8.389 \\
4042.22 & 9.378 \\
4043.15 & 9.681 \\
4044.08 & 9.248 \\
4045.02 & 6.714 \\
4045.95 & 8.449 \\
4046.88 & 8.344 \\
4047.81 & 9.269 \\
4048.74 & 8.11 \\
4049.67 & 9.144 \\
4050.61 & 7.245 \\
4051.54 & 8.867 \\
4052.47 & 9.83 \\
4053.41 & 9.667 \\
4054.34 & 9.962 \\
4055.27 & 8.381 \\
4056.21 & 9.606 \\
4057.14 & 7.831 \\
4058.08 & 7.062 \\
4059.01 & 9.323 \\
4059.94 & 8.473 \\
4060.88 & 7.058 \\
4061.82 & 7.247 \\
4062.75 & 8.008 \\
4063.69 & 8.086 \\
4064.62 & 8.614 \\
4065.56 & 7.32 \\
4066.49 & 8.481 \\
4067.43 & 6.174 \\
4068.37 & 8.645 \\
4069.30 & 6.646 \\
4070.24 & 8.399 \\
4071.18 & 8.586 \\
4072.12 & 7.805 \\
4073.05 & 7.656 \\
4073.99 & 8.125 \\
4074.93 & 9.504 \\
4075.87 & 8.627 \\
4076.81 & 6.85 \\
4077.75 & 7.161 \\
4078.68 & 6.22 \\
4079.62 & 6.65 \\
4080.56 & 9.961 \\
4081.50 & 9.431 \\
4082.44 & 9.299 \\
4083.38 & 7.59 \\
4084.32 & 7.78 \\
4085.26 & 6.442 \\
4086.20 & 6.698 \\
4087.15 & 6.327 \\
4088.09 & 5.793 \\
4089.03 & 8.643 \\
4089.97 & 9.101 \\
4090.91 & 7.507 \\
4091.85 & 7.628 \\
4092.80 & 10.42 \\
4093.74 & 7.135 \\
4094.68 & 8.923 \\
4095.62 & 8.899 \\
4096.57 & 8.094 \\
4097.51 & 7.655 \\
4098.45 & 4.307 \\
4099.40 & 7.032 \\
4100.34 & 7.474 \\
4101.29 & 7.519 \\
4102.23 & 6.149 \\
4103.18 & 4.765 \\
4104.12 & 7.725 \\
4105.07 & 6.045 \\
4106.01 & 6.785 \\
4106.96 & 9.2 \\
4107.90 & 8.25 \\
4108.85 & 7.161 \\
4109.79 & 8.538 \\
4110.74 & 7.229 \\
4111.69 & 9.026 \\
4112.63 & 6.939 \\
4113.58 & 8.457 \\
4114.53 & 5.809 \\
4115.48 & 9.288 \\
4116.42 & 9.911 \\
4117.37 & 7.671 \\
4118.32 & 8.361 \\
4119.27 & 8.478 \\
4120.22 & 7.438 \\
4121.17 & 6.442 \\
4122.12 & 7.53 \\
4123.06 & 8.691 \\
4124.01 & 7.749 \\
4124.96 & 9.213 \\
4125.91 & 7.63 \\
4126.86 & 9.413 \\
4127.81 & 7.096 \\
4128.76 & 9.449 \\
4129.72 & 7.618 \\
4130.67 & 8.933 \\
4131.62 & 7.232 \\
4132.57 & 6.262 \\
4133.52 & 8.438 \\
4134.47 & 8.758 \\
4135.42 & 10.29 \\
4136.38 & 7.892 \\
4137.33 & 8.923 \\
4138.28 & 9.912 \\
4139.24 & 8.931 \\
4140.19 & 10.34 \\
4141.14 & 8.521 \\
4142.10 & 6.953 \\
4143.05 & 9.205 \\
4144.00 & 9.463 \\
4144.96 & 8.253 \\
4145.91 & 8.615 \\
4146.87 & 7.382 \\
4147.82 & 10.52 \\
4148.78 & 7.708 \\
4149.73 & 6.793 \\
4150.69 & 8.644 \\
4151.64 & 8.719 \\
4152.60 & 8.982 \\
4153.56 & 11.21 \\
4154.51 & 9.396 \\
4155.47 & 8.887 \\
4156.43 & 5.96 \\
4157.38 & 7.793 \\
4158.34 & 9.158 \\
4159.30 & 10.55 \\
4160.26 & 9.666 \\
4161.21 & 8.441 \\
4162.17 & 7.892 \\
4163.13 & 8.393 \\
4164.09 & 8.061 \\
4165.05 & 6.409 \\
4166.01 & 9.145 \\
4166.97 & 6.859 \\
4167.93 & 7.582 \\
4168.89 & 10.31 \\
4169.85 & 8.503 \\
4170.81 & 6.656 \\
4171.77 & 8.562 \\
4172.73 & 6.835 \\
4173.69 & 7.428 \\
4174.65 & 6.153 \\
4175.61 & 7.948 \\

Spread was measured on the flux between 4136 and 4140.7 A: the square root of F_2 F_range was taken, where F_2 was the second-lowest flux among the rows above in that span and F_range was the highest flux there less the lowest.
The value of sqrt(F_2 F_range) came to 4.7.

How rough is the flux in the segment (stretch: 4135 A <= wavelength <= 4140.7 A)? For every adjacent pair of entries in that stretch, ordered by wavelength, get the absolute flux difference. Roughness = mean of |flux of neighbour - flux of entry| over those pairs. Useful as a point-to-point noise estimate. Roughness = 1.4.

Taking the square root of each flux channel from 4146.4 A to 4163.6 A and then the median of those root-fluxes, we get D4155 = 2.95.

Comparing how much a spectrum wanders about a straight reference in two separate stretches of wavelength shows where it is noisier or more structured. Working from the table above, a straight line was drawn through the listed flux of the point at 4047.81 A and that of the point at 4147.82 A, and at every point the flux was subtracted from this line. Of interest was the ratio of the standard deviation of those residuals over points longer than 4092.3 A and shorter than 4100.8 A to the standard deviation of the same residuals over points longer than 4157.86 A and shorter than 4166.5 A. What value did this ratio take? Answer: 1.4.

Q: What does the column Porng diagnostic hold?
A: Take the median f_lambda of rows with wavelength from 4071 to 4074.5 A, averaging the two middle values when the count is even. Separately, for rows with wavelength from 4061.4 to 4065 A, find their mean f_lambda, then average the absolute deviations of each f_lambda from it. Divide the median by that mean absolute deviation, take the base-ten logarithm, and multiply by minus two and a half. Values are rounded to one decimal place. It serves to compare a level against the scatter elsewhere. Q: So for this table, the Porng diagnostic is -3.3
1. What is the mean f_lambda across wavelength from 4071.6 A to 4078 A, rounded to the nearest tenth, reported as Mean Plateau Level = 8.0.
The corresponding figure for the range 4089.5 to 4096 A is 8.5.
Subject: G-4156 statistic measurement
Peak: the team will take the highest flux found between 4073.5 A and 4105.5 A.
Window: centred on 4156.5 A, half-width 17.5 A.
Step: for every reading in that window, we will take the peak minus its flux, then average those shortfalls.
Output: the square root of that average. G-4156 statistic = 1.40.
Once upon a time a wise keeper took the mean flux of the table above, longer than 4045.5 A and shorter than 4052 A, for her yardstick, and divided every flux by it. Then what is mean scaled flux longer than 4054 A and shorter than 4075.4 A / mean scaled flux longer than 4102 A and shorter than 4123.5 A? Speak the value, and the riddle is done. 1.06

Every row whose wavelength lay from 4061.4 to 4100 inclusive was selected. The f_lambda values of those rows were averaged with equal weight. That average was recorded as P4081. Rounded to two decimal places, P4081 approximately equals 7.79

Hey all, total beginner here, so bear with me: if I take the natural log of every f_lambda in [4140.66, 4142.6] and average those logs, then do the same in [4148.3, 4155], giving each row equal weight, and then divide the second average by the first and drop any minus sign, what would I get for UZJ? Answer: 1.06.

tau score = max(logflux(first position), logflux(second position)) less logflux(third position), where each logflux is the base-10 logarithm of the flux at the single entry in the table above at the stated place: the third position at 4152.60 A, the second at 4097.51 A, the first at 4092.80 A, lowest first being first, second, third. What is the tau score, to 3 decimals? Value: 0.064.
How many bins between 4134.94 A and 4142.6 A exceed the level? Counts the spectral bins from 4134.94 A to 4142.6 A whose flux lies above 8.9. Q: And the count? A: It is 5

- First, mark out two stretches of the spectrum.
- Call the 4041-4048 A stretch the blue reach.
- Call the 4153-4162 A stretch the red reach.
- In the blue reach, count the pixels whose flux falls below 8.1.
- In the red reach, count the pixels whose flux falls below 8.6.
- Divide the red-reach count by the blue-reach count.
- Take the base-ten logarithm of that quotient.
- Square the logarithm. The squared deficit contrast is 0.23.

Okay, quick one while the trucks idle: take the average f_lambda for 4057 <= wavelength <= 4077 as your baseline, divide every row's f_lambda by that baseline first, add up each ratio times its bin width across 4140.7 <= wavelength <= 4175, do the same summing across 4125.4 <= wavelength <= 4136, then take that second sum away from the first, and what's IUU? 25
